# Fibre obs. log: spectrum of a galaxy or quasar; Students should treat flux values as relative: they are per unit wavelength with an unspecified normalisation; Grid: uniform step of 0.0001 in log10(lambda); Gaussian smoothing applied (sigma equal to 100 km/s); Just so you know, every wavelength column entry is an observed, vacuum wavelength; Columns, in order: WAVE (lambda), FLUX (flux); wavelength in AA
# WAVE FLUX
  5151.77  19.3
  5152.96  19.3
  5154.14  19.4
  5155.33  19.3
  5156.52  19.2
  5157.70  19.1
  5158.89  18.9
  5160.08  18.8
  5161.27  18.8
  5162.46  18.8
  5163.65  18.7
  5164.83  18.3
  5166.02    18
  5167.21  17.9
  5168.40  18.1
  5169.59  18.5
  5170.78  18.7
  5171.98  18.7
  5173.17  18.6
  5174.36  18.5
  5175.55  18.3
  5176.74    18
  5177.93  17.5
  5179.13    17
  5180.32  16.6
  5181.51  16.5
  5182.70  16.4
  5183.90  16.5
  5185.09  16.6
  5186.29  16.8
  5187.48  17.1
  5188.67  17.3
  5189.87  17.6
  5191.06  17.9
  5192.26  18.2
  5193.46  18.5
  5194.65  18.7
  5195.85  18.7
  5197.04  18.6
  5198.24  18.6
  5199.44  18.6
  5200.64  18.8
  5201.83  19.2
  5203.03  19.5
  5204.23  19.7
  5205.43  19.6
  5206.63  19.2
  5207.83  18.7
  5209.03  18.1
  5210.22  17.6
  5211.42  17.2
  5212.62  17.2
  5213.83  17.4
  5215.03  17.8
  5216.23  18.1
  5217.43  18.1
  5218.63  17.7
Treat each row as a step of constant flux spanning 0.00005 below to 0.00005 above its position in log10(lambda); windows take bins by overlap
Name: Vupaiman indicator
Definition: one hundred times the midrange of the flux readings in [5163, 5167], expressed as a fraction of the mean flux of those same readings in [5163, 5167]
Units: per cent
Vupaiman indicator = 100.1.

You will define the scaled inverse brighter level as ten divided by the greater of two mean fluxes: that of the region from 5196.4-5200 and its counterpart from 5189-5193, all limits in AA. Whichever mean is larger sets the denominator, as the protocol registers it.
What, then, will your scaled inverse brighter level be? 0.538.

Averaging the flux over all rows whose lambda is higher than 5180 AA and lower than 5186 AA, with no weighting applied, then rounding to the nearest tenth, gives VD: 16.5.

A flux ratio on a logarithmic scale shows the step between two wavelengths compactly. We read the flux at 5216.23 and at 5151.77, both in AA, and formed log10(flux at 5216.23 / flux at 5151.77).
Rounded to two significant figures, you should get -0.028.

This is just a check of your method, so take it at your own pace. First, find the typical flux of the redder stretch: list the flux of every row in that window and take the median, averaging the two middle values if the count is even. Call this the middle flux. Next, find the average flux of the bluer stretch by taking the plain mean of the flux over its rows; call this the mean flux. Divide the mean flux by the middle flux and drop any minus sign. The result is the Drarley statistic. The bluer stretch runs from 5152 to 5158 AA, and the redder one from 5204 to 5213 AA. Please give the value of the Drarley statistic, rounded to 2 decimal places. 1.05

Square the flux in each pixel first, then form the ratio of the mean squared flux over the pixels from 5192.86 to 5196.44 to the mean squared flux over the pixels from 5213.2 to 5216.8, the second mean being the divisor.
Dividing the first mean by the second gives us 1.10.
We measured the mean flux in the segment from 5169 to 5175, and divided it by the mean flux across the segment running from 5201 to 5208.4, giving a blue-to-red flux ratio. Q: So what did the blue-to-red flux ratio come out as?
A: 0.96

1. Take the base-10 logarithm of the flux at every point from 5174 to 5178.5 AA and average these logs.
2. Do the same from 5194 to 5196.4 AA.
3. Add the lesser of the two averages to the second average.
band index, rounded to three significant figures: 2.53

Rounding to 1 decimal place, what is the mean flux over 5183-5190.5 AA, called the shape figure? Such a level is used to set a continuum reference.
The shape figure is 17.0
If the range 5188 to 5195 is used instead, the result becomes 18.0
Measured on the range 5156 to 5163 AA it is 18.9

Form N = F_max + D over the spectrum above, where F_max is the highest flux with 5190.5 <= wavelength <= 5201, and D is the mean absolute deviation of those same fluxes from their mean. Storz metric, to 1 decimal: 19.0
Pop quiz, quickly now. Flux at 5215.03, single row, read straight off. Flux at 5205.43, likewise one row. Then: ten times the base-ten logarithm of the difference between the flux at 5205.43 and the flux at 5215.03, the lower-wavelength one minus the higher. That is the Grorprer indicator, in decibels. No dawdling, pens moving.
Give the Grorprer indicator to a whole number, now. 3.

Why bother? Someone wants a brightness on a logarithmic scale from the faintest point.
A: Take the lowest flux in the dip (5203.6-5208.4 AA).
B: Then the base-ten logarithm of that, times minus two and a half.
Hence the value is -3.18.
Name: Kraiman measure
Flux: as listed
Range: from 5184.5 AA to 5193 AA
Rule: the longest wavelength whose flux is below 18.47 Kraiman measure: 5192.26 AA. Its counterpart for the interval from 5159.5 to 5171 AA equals 5168.40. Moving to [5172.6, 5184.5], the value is 5183.90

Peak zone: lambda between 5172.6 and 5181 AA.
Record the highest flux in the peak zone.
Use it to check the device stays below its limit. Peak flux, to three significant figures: 18.6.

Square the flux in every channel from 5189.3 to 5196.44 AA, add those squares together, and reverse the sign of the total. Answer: -2003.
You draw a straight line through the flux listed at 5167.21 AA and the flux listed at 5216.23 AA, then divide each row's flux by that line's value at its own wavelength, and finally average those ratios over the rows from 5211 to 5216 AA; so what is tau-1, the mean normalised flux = 0.96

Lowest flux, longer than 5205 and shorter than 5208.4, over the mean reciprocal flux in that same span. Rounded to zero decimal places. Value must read 358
